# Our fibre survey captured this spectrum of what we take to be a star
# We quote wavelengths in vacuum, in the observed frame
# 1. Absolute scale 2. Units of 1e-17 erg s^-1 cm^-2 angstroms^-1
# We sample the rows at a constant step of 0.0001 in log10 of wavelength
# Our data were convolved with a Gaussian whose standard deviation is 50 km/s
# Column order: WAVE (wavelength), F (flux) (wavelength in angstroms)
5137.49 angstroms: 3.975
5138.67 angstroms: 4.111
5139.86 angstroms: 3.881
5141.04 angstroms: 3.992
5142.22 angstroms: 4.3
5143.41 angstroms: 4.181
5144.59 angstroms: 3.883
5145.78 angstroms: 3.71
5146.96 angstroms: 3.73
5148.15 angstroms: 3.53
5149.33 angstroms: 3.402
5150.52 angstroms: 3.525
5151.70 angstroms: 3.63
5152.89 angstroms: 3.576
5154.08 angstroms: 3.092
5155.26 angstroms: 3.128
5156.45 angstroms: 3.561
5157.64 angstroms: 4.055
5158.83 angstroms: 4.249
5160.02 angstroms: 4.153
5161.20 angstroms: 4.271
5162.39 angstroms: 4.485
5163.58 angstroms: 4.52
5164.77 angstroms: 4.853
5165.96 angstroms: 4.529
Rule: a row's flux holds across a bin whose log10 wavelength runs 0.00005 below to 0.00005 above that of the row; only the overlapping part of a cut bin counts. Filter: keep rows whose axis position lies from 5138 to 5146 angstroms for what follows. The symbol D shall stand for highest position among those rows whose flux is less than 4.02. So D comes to 5145.78 angstroms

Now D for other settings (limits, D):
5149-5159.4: 5156.45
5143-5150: 5149.33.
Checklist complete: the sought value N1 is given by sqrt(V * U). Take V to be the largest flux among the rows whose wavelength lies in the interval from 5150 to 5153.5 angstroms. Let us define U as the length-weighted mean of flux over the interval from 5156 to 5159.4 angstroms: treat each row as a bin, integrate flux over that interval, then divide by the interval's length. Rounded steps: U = 4.0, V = 3.63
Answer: 3.79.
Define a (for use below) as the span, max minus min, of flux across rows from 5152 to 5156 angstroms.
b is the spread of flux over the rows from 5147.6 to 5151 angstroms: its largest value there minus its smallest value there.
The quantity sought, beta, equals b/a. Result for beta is 0.3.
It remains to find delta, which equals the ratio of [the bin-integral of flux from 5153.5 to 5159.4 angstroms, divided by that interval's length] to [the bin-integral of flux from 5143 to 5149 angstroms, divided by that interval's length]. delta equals 0.96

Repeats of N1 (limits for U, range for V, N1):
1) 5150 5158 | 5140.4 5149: 3.88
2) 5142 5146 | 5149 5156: 3.82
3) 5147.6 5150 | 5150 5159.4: 3.84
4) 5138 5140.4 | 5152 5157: 3.78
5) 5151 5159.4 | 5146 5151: 3.67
